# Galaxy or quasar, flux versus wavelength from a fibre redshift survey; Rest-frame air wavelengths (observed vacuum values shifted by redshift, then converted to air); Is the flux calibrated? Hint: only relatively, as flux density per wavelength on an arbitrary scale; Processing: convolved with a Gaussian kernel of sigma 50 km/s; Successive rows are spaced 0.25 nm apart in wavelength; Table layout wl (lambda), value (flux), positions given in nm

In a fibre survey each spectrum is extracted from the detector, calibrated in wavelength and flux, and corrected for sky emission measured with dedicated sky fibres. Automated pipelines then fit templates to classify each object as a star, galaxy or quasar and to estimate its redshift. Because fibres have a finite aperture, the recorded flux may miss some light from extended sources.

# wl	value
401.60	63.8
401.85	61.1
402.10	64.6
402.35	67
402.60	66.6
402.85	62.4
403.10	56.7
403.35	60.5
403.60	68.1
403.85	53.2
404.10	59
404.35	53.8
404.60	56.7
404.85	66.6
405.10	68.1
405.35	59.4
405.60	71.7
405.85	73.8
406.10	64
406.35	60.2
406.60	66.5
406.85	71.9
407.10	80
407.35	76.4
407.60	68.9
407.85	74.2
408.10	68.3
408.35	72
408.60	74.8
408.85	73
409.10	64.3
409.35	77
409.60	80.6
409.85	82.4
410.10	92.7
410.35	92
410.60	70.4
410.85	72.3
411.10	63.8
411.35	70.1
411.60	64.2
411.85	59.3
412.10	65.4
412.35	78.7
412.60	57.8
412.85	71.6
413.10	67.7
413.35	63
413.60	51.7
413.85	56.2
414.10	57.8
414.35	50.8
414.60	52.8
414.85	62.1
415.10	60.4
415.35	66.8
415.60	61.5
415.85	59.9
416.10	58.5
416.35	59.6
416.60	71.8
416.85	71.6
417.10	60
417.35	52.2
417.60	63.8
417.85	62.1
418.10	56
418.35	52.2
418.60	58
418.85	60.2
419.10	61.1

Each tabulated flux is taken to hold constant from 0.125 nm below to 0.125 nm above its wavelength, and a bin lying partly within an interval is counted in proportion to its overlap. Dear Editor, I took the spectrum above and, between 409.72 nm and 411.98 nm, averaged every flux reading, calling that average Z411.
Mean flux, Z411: 74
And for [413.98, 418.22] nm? 60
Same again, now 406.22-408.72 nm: 71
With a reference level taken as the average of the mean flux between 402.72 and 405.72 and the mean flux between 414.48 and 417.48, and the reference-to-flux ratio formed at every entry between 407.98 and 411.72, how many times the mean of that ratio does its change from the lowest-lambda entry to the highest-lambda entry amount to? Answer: 0.07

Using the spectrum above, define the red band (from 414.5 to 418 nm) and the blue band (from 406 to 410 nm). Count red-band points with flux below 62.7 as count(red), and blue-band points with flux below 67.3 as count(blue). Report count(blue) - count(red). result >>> -6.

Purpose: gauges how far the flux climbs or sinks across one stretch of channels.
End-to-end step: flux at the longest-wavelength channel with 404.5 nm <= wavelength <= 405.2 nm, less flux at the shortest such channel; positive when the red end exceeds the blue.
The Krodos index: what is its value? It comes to 11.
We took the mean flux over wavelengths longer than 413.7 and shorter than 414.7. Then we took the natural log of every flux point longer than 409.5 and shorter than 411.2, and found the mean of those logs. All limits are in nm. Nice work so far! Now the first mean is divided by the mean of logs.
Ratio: 12.5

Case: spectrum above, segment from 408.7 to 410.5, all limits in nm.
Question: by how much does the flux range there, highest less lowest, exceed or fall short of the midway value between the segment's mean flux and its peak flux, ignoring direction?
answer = 58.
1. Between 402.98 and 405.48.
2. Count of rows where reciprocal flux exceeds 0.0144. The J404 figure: 10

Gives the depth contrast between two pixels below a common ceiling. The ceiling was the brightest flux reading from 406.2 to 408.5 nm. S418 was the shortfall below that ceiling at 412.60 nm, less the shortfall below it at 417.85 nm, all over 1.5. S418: 3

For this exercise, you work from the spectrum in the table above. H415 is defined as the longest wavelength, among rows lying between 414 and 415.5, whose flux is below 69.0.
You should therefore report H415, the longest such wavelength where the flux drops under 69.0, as 415.35 nm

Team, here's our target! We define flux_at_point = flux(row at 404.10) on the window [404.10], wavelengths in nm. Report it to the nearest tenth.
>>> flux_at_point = 59.0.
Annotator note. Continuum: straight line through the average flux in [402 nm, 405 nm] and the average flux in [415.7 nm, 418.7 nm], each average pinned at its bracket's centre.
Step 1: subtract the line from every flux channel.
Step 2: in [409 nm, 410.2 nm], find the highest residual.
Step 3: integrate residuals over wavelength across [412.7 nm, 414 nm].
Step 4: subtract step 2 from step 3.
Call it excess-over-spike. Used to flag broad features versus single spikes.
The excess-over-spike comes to -30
